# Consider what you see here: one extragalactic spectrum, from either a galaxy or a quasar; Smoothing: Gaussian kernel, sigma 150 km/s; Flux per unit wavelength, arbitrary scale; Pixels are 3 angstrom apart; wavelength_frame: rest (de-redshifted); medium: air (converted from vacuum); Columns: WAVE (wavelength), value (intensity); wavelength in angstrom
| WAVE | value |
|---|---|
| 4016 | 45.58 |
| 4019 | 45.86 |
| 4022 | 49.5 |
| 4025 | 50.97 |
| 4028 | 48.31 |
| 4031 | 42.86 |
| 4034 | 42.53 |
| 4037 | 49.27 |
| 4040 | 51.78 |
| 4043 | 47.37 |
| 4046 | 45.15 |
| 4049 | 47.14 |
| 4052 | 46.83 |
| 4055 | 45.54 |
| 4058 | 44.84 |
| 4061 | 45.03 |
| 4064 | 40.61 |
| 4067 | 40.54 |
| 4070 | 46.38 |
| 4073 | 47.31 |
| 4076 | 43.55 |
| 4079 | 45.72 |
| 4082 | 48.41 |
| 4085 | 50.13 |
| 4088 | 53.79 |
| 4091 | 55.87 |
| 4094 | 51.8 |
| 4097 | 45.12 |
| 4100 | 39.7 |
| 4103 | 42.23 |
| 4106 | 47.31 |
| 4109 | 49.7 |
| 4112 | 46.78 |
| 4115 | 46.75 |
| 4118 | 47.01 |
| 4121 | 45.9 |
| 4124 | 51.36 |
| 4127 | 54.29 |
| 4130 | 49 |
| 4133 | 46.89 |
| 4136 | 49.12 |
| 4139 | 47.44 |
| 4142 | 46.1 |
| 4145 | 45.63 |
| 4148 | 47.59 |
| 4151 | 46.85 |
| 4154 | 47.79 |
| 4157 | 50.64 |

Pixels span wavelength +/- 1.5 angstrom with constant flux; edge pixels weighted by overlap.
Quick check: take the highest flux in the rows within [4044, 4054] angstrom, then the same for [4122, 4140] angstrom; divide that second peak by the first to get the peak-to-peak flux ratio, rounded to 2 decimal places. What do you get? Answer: 1.15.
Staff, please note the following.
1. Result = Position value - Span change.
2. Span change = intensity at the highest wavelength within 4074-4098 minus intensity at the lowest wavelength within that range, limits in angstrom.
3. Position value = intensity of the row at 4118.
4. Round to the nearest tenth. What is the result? 45.4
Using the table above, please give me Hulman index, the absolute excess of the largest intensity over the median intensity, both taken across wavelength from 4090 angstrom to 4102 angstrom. 7.41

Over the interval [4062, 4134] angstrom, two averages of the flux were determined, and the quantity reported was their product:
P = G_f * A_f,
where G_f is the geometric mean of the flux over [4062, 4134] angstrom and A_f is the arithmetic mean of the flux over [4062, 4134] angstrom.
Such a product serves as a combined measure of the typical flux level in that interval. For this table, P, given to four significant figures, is 2232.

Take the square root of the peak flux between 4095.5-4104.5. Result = 6.7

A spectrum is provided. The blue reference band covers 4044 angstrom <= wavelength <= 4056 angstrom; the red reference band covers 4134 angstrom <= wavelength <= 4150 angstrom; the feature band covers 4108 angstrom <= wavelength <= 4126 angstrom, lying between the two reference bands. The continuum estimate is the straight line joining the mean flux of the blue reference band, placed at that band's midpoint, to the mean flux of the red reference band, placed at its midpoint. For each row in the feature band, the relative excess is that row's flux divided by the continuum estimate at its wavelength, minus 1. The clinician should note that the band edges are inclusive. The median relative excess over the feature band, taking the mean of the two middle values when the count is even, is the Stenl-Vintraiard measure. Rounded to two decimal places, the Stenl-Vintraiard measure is 0.00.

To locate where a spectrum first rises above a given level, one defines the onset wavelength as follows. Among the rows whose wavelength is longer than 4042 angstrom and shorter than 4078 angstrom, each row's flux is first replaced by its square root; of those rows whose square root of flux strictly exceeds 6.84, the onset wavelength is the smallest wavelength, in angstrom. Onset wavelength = 4043 angstrom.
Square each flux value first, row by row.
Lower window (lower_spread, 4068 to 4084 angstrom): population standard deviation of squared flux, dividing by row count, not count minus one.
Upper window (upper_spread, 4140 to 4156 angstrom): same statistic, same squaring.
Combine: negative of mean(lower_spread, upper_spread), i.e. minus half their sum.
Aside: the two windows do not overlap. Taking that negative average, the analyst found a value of -114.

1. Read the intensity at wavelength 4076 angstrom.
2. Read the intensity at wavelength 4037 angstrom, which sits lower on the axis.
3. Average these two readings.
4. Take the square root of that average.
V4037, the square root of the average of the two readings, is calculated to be 6.81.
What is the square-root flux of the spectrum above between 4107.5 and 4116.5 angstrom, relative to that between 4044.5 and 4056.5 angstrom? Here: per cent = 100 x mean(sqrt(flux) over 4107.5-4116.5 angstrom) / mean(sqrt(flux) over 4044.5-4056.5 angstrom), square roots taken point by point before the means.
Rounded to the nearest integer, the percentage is 102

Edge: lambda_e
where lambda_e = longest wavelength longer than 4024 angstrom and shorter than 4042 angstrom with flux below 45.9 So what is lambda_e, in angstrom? 4034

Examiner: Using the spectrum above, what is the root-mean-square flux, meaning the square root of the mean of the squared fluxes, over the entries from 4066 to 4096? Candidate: 48.6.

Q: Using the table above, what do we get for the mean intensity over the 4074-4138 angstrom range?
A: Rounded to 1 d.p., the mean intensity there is 48.1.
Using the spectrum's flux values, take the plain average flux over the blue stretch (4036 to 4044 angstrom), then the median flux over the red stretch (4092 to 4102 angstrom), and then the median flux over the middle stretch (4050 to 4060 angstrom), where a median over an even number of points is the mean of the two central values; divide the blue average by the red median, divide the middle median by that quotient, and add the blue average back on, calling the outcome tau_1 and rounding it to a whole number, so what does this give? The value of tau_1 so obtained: 91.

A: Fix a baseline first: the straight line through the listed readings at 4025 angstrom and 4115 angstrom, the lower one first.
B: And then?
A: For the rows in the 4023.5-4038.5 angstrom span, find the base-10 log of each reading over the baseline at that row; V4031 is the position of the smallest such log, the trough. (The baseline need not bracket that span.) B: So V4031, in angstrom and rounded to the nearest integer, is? 4034 angstrom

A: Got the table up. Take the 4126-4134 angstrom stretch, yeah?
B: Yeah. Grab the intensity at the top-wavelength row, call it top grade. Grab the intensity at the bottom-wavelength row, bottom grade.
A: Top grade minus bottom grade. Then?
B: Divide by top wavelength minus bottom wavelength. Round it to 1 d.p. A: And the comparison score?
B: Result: -1.2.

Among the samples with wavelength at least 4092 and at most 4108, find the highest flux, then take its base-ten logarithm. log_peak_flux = 1.714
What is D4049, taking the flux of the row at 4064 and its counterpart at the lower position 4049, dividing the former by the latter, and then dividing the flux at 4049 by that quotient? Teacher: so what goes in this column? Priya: 55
